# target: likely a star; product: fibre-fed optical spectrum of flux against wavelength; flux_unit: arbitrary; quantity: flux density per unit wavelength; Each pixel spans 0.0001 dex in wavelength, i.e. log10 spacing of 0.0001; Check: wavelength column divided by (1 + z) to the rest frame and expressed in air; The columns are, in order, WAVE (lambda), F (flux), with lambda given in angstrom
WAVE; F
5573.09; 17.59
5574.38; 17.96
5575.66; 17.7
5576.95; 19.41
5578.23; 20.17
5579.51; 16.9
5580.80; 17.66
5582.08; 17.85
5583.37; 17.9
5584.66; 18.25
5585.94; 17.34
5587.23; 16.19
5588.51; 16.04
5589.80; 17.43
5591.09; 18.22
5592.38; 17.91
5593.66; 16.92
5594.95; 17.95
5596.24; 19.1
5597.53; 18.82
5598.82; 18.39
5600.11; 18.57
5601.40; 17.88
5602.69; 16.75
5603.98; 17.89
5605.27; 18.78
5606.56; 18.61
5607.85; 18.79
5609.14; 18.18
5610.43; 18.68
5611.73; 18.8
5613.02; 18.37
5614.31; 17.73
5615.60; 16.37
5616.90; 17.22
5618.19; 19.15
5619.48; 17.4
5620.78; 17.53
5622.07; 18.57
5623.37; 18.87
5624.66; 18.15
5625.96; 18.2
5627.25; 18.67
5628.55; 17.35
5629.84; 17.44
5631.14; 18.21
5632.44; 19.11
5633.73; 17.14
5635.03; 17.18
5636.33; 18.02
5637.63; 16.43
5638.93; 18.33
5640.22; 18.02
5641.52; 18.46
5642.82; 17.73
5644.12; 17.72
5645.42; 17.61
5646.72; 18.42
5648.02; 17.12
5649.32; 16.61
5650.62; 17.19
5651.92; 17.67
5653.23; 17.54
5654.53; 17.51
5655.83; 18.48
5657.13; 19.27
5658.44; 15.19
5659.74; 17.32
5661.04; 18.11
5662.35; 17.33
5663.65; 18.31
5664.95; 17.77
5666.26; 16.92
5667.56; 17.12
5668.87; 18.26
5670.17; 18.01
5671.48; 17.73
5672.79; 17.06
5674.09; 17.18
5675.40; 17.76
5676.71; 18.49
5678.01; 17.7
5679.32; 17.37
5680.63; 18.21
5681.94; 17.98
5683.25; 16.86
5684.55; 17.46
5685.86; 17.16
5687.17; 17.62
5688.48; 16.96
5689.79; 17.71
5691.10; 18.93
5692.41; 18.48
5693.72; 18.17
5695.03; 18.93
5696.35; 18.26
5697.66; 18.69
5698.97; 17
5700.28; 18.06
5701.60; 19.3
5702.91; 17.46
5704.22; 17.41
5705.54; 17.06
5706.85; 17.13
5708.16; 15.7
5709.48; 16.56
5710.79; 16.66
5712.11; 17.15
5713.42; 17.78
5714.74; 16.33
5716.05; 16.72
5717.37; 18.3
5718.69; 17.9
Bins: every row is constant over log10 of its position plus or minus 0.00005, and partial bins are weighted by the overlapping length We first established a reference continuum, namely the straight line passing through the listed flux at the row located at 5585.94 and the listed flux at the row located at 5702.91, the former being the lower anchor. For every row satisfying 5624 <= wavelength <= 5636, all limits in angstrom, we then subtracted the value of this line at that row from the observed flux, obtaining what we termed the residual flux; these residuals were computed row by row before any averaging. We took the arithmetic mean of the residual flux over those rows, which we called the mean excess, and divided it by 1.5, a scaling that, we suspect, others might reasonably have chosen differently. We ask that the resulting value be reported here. 0.37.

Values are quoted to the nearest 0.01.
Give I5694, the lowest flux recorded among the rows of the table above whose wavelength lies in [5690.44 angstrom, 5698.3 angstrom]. 18.17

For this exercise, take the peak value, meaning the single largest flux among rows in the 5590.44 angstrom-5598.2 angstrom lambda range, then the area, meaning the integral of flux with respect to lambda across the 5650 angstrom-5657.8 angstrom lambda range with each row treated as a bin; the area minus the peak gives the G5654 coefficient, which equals 121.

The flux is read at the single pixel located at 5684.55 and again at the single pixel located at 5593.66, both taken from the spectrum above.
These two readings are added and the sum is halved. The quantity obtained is 17.19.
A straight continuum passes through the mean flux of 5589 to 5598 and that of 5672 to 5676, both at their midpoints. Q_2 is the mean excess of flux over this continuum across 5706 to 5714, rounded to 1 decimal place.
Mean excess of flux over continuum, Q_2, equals -0.2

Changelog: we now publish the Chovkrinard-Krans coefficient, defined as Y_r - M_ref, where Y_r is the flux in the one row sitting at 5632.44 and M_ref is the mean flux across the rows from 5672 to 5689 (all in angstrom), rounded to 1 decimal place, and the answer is 1.6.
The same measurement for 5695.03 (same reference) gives 1.4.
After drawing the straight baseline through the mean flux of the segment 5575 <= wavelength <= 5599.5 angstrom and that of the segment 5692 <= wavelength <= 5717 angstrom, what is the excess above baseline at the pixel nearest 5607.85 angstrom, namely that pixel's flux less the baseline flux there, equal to 1.0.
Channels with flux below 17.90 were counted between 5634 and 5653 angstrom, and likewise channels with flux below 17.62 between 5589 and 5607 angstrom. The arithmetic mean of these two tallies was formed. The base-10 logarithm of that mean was 0.778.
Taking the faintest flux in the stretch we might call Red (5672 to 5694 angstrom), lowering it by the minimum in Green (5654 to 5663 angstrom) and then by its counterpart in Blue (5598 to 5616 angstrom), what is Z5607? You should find -14.7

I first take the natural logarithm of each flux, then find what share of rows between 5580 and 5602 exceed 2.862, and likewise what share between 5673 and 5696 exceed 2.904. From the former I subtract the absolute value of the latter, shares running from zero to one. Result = 0.47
